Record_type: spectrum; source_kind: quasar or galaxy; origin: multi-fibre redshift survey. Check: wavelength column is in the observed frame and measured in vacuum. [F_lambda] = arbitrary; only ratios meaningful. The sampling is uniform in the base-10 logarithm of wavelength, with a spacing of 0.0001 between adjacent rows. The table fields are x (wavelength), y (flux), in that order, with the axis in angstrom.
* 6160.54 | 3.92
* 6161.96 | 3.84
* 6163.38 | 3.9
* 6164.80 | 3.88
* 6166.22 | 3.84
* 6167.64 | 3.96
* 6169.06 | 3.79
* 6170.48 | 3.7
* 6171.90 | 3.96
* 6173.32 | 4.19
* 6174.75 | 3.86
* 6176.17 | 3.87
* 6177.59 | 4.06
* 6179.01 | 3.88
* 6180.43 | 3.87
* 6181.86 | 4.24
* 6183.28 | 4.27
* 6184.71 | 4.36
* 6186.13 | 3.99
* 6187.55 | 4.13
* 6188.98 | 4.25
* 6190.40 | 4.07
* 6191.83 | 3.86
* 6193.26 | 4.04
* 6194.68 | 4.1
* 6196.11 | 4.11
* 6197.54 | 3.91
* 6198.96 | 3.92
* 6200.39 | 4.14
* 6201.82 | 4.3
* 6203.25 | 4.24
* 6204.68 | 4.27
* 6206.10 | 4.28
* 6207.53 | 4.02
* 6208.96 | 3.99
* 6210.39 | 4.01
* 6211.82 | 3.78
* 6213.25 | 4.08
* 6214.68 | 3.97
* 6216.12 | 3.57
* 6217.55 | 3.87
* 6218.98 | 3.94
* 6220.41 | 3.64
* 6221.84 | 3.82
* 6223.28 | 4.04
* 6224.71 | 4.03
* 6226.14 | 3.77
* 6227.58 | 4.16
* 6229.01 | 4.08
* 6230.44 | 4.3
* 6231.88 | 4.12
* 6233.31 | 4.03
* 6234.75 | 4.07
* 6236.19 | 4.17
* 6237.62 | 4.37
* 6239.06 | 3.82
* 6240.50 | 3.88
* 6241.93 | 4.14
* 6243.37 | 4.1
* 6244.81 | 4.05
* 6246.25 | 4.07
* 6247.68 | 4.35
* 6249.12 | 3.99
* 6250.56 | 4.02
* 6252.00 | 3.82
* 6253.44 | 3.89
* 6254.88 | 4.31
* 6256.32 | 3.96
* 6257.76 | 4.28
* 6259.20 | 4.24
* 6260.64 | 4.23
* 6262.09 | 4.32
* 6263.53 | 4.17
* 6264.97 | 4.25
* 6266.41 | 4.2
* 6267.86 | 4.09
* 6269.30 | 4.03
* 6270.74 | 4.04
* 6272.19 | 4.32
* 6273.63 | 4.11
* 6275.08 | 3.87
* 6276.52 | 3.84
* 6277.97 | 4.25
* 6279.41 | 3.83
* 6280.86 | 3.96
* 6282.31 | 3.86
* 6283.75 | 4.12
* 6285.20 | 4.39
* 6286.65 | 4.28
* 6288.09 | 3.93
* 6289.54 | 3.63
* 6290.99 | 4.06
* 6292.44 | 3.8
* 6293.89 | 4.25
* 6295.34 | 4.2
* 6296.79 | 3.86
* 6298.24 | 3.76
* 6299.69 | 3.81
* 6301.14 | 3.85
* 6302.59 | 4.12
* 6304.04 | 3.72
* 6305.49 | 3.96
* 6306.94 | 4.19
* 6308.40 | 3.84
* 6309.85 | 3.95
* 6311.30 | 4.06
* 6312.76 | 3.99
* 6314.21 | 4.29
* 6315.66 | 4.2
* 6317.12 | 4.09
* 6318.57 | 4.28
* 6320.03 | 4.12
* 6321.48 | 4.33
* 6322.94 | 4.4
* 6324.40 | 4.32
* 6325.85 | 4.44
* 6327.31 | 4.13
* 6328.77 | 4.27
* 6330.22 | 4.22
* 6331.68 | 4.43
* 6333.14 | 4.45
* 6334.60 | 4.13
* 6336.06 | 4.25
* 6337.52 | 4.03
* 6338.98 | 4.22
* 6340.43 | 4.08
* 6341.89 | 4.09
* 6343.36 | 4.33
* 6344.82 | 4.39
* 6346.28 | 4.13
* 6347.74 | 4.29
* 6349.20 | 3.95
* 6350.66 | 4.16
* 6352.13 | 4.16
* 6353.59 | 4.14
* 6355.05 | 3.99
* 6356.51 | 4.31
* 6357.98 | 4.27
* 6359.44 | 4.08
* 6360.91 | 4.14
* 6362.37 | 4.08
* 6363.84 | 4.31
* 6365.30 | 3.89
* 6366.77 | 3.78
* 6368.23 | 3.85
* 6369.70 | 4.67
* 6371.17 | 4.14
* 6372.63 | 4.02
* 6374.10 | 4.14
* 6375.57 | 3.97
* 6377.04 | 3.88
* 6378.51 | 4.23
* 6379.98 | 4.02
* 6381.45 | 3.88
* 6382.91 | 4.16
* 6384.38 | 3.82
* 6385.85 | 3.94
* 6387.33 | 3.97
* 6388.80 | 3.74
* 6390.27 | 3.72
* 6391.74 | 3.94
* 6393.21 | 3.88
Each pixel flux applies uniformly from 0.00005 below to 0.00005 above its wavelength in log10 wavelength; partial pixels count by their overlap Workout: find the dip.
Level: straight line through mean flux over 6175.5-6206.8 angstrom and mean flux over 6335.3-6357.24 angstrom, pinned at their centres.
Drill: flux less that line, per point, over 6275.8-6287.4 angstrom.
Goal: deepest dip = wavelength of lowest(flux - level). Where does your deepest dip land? 6279.41 angstrom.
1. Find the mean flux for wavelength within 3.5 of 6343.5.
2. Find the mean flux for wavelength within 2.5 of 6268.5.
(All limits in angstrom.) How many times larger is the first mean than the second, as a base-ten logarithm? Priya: 0.012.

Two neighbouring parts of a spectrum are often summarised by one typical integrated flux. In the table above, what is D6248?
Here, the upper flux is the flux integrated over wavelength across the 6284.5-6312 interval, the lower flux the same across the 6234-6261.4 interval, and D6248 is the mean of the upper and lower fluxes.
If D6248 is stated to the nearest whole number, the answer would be 111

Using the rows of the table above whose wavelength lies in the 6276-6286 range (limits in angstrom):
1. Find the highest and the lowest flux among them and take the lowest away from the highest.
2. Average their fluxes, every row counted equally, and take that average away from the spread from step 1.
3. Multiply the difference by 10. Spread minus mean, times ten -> -34.8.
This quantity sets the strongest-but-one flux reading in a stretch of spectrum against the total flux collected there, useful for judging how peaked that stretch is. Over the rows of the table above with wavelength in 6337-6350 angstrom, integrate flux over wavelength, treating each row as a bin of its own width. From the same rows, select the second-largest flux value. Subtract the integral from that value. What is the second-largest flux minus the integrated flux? -50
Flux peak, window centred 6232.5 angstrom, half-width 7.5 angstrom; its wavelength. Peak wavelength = 6237.62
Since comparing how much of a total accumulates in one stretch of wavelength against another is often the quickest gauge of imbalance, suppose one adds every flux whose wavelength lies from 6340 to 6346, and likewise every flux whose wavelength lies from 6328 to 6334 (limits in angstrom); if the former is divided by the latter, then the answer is 0.97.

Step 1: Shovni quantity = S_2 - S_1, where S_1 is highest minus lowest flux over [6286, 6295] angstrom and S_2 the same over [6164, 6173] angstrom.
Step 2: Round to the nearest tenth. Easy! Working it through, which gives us -0.4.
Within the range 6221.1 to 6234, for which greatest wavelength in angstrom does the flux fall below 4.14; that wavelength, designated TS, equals 6233.31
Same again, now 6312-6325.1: 6320.03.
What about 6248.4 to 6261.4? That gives 6256.32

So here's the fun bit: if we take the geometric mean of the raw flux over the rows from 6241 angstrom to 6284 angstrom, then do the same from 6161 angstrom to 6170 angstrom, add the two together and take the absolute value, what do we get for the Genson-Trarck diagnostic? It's 7.96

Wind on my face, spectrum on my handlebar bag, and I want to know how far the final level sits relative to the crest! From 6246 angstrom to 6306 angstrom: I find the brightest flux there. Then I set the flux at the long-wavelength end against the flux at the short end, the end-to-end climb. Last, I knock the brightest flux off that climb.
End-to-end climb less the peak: -4.50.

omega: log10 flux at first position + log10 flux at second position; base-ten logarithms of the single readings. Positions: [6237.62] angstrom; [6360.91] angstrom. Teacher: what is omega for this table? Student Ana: 1.26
